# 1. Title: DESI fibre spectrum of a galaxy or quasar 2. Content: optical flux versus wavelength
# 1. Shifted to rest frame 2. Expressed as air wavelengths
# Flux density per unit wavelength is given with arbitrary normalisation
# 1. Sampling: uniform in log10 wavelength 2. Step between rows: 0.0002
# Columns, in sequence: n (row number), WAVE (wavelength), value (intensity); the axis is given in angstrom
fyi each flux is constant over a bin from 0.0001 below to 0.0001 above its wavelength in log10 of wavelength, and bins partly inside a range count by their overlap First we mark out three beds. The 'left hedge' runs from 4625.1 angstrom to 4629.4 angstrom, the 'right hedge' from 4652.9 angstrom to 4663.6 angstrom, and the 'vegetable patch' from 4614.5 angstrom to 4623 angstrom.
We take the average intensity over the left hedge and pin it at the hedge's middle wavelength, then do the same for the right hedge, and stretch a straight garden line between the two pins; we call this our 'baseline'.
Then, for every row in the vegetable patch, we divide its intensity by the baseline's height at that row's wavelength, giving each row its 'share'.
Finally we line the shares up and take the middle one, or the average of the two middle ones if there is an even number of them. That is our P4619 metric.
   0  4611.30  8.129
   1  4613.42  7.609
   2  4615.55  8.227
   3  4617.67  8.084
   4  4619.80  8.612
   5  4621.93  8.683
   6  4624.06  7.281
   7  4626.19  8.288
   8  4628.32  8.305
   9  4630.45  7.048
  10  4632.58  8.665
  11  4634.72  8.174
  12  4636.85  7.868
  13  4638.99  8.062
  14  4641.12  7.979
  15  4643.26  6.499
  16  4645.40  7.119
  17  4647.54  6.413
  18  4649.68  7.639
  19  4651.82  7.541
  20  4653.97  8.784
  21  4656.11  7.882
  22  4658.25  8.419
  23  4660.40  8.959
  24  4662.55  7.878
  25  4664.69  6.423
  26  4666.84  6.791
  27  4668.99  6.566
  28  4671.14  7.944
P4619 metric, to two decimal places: 1.02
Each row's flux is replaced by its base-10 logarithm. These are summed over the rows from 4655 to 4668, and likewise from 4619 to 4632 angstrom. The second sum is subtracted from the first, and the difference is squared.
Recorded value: 0.012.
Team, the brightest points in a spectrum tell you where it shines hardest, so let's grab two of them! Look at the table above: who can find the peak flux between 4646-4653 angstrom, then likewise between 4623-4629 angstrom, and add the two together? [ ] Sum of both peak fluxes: 15.9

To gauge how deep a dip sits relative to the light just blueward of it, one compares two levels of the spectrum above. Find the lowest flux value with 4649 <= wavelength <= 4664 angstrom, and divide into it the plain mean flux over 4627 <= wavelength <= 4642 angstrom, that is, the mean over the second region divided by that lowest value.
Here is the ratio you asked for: 1.06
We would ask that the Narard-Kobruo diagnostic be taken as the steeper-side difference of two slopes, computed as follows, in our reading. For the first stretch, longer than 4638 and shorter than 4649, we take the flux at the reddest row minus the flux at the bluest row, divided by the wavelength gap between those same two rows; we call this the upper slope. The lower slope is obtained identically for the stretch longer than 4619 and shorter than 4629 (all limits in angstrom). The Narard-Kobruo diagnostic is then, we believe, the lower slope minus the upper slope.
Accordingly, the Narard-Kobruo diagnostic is 0.16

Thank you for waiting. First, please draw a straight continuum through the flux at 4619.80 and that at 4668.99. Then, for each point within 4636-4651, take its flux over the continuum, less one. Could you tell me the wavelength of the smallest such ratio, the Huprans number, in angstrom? 4643.26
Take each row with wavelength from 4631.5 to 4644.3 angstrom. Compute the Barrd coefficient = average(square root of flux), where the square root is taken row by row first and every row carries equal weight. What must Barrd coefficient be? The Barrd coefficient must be 2.80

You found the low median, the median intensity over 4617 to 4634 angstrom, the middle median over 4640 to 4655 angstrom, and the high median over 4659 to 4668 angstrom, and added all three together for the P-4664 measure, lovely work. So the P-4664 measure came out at 23.2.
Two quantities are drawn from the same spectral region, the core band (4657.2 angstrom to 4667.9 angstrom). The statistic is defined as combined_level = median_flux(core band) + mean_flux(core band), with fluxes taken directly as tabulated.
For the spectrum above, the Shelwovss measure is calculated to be 15.6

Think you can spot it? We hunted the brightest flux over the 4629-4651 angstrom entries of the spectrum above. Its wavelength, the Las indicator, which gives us 4632.58 angstrom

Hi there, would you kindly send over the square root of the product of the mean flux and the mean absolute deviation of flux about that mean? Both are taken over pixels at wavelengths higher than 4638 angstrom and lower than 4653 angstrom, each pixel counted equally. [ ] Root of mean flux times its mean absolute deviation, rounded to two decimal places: 2.01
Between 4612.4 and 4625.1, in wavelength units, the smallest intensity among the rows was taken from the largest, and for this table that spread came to 1.4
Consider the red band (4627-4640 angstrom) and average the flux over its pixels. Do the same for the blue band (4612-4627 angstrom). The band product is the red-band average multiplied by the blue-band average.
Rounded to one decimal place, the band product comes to 65.1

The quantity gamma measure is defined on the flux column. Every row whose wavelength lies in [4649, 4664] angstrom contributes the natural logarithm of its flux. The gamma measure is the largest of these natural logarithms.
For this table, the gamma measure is 2.19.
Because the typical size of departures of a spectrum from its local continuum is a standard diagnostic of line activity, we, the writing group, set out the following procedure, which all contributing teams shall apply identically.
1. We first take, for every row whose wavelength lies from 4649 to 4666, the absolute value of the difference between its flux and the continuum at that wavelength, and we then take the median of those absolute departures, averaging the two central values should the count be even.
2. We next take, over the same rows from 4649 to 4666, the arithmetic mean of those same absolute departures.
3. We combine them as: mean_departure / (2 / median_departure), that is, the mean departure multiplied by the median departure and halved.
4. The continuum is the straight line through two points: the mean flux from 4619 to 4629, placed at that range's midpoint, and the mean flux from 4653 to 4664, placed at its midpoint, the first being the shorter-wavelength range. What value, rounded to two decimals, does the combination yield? 0.19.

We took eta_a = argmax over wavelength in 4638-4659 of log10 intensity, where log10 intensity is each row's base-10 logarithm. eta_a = 4653.97 angstrom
